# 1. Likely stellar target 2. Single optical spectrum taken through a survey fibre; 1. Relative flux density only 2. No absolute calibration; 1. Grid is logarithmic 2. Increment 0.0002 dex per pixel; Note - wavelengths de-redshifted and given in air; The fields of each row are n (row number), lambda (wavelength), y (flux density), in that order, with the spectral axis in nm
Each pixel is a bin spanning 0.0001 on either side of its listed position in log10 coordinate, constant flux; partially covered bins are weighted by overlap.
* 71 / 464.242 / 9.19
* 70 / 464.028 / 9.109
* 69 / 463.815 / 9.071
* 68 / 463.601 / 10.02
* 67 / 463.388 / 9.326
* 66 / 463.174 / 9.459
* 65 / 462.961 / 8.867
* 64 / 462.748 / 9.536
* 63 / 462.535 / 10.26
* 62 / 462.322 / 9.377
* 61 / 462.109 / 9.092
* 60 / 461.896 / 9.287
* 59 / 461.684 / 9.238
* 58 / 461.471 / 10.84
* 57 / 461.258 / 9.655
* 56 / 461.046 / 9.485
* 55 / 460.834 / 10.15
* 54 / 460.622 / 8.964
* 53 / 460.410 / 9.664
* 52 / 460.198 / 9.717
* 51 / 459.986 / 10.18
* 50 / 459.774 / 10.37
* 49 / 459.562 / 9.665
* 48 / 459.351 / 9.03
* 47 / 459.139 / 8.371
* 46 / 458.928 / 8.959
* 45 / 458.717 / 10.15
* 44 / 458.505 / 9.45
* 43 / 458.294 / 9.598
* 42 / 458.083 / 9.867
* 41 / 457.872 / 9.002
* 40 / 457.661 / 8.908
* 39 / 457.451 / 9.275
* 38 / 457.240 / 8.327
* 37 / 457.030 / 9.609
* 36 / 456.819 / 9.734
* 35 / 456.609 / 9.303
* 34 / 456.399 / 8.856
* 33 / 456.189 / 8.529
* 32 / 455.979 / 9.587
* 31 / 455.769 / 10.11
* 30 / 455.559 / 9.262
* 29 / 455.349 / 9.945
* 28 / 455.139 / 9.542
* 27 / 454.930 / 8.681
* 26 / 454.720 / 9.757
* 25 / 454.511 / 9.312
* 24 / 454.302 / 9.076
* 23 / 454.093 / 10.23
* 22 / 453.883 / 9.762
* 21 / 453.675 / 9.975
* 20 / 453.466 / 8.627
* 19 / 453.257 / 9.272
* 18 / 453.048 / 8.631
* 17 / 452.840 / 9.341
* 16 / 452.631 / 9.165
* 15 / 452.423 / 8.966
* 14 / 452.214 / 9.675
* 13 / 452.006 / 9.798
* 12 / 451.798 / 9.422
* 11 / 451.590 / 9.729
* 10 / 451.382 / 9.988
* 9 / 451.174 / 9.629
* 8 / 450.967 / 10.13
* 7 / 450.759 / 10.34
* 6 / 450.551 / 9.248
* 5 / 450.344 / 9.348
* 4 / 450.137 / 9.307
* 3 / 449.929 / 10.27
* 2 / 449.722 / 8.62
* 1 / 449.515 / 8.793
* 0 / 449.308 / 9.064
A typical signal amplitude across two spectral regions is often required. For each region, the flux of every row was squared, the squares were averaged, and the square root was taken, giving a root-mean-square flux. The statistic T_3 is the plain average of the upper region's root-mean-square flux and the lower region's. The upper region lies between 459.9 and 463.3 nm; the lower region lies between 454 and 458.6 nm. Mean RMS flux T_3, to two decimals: 9.50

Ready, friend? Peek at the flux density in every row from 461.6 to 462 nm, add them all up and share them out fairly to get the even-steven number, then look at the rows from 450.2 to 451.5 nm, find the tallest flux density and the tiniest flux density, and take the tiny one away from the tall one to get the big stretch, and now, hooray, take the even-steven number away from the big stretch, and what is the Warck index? -8.2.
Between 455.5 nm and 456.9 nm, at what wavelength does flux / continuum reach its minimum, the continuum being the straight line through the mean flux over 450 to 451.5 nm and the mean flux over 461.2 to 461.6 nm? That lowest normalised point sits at 456.189 nm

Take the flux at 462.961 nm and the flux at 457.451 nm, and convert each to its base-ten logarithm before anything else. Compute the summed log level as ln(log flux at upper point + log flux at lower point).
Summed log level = 0.650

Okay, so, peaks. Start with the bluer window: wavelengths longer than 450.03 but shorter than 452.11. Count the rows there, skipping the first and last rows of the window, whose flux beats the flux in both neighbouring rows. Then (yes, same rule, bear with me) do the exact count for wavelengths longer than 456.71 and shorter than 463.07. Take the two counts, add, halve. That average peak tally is 5.50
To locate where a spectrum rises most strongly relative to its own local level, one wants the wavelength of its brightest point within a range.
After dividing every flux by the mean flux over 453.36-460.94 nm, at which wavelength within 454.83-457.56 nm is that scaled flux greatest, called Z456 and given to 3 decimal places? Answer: 455.769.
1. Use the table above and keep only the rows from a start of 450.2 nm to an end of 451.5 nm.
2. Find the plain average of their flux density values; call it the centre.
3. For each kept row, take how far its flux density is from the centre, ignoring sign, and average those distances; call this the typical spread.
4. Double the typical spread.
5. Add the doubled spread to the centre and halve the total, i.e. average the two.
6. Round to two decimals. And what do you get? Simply 5.26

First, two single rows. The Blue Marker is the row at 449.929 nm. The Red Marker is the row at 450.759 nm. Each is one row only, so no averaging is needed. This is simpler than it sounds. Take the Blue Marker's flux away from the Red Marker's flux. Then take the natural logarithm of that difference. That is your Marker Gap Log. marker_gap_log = -2.7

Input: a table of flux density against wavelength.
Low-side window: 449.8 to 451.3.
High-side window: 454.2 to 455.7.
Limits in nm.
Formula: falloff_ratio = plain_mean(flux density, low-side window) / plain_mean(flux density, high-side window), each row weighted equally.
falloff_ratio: 1.04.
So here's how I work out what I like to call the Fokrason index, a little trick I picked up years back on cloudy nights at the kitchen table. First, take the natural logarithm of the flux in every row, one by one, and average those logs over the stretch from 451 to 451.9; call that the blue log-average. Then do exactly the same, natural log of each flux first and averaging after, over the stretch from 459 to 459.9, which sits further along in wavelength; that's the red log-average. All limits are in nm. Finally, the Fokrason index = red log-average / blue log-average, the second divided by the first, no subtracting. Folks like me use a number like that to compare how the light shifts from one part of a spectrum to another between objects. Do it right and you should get 0.98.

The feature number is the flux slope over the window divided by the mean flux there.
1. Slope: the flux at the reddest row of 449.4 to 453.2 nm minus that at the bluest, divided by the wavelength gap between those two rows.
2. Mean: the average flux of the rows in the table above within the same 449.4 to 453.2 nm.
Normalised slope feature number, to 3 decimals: -0.005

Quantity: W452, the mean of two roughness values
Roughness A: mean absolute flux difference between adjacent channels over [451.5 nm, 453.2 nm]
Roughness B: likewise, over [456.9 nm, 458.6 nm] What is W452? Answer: 0.47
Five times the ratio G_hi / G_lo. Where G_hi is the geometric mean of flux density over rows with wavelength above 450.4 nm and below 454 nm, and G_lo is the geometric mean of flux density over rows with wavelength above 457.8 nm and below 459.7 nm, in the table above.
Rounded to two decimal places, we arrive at 5.09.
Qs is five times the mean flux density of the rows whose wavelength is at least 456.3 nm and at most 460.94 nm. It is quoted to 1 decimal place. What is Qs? 47.1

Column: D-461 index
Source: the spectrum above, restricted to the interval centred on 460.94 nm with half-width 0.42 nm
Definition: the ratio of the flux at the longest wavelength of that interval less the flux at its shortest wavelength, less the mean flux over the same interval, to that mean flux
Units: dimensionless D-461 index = -0.93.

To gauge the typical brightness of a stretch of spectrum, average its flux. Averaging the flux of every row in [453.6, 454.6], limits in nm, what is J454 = 9.67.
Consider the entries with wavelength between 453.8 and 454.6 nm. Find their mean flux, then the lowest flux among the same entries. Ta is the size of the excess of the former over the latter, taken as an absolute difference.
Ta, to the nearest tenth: 0.5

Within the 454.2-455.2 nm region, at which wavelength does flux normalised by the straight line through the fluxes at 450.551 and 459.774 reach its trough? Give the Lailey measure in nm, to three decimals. 454.930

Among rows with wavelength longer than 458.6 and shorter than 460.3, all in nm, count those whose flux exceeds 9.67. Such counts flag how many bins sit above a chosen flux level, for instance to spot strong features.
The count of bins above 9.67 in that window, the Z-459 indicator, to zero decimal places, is 4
